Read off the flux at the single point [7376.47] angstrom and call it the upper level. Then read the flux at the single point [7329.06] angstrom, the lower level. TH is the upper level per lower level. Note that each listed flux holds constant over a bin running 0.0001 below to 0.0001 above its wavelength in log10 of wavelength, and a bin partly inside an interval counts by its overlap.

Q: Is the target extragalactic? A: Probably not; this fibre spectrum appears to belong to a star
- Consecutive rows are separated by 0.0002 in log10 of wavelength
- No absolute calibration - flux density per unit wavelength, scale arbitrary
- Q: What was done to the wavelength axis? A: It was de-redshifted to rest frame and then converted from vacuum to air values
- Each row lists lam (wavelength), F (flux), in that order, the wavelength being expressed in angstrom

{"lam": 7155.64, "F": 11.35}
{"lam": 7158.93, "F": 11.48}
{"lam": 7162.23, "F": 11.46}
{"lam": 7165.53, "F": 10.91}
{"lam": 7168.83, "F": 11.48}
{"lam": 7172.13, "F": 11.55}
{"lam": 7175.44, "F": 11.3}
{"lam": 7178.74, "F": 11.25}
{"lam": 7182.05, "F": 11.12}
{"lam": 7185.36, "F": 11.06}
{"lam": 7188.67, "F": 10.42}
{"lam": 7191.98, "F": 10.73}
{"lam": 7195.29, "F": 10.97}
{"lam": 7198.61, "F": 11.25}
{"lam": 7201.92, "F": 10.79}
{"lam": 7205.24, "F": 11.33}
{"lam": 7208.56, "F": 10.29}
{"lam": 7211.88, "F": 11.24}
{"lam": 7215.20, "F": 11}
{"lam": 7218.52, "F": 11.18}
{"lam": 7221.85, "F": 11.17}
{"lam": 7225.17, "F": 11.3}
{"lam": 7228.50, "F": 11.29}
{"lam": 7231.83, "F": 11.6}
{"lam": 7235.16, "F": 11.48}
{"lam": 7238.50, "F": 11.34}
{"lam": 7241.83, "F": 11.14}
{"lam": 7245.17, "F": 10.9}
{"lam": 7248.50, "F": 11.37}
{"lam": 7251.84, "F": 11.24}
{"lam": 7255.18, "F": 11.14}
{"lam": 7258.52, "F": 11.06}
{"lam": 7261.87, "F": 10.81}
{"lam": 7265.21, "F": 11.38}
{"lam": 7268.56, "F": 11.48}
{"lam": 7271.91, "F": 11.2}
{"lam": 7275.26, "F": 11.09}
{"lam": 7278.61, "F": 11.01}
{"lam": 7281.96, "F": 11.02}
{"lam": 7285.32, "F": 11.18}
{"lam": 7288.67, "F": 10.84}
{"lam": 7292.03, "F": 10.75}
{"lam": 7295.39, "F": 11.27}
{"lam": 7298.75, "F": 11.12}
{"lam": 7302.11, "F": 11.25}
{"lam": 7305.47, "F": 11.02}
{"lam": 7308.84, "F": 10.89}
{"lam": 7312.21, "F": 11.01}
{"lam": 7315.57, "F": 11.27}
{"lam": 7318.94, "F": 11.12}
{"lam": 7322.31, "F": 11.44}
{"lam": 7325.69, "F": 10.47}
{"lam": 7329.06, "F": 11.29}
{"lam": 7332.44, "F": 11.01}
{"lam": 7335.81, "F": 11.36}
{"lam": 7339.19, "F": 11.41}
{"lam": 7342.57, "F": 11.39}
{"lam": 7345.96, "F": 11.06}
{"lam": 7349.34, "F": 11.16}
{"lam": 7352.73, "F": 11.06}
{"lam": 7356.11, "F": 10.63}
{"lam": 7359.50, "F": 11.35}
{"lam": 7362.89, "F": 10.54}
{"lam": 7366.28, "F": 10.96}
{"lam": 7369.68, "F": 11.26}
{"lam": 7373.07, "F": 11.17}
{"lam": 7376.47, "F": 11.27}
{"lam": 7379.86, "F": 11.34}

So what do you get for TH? 1.00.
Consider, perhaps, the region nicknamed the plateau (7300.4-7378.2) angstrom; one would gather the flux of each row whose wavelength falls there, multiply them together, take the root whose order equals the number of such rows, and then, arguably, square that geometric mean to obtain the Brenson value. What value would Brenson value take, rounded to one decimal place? 123.2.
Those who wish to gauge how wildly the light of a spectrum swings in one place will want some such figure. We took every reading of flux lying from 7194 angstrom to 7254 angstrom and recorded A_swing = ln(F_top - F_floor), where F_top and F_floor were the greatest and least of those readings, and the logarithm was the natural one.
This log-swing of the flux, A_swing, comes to 0.27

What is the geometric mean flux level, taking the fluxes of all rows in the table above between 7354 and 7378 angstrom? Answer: 11.0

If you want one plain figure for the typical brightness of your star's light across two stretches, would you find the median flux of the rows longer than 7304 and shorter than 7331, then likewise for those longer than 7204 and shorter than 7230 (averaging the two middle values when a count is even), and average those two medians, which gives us 11.1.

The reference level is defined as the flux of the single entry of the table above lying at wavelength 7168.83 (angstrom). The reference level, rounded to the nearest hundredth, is 11.48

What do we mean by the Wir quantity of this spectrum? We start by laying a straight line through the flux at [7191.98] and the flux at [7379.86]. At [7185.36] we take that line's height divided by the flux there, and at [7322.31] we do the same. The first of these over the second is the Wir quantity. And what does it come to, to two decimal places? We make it 0.99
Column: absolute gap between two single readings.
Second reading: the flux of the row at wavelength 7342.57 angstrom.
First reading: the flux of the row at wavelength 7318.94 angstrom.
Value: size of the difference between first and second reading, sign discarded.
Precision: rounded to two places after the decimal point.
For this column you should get 0.27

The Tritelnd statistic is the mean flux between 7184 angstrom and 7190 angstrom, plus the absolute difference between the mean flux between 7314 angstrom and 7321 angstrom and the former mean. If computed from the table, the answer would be 11.2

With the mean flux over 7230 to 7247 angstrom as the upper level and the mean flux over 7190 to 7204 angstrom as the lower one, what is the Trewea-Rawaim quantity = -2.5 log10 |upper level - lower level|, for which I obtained 1.1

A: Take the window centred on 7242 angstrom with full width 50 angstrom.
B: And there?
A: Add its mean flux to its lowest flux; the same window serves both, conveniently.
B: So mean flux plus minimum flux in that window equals 22.0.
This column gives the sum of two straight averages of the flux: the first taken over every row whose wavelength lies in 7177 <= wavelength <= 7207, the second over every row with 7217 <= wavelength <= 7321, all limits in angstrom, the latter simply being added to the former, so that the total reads 22.1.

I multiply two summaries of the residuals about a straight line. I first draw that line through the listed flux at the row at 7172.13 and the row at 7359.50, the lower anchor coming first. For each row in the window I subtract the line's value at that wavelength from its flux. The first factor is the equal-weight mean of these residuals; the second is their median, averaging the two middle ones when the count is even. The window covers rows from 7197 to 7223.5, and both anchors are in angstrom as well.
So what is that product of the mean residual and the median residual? 0.15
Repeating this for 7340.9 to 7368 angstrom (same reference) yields 0.10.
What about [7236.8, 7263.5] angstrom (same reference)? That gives 0.11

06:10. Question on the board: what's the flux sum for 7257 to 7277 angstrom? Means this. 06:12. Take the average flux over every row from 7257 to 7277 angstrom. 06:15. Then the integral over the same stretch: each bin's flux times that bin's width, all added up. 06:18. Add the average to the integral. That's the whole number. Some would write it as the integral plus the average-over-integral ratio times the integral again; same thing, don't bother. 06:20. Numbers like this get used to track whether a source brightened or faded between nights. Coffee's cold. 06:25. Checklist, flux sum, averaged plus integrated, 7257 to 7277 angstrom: 235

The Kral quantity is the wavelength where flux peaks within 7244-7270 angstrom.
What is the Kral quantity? 7268.56 angstrom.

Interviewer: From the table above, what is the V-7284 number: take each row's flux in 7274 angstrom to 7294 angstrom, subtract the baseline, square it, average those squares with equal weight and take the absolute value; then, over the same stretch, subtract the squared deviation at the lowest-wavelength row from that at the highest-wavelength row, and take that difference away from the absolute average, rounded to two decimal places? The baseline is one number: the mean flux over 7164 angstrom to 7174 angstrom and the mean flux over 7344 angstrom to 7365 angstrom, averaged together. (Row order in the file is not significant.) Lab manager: -0.10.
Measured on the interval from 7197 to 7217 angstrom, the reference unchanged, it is 0.15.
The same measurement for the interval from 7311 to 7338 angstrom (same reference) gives 0.05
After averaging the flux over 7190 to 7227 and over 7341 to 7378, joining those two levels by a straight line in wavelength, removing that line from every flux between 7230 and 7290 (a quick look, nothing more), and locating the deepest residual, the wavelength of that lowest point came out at 7261.87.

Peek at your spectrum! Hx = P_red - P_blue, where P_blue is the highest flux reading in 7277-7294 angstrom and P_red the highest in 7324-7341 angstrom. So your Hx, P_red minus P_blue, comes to 0.23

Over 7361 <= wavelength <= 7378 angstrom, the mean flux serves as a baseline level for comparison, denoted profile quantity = 11.0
